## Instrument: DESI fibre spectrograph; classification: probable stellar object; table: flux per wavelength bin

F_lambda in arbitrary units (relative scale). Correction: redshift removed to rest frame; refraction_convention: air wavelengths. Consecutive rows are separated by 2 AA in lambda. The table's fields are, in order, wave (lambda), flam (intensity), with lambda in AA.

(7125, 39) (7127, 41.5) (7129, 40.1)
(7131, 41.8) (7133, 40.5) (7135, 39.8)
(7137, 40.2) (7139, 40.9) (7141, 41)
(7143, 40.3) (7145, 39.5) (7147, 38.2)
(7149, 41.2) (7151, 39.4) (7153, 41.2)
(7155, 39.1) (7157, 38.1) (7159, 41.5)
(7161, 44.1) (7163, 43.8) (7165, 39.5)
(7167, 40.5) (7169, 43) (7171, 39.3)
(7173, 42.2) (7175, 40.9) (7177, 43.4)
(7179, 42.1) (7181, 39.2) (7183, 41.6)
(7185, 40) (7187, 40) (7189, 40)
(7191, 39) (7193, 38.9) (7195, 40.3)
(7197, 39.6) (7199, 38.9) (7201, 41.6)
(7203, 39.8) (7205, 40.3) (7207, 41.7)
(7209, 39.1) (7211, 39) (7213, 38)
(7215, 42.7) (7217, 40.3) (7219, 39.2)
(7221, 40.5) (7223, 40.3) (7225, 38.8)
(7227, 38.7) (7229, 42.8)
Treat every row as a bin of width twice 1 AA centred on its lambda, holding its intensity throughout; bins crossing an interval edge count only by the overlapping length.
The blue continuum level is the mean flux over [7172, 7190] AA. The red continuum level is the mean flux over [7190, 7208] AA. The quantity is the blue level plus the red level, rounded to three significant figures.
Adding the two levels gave 81.1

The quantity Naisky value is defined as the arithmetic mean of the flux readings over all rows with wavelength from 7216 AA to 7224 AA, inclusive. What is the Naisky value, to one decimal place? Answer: 40.1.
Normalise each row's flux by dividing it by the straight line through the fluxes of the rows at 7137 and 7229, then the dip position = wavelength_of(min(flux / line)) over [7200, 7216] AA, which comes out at 7213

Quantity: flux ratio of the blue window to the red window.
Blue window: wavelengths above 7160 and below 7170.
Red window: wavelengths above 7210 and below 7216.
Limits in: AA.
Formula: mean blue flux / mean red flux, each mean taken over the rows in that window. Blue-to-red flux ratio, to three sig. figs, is 1.06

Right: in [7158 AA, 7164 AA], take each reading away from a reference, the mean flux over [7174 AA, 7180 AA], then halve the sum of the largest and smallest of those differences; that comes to -0.7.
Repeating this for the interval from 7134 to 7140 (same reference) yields 1.8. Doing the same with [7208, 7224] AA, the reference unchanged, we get 1.8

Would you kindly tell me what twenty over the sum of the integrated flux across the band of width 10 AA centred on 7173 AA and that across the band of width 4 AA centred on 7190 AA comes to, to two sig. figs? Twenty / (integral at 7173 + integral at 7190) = 0.035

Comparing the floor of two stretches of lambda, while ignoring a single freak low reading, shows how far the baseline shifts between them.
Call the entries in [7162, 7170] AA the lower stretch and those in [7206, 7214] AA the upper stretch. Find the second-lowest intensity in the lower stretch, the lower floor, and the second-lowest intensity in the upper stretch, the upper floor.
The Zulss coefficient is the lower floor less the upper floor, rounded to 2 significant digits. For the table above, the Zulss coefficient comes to 1.5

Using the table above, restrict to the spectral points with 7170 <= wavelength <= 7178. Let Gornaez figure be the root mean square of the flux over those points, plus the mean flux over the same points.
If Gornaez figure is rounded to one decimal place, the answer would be 82.9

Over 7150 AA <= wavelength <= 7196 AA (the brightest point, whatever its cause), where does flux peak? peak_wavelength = 7161 AA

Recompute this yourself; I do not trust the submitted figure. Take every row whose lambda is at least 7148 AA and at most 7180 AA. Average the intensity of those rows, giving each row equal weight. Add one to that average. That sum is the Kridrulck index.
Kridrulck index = 42.2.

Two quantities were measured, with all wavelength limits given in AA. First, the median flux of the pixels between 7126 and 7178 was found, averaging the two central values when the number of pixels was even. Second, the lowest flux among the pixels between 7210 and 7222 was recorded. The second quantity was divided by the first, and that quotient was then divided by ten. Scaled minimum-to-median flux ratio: 0.093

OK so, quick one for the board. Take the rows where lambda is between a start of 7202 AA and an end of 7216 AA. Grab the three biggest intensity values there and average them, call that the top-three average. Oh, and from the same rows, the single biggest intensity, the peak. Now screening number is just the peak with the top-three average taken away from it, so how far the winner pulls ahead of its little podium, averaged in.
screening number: 1.1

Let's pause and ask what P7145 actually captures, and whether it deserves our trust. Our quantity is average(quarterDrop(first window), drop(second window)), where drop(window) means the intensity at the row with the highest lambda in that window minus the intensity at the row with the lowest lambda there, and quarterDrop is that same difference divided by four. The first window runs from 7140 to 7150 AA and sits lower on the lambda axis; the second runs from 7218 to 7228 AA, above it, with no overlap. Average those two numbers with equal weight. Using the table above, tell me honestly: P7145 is -0.2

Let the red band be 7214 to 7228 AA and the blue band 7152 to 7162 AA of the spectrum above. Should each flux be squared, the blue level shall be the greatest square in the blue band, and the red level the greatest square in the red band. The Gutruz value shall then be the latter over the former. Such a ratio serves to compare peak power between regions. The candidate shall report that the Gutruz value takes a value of 0.94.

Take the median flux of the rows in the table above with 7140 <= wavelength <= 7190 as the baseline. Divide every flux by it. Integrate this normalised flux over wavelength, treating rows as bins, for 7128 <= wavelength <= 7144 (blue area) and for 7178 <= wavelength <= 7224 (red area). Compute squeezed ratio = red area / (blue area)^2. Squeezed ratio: 0.18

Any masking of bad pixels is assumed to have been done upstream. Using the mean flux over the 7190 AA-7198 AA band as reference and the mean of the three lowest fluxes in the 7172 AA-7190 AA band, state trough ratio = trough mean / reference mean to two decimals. 1.01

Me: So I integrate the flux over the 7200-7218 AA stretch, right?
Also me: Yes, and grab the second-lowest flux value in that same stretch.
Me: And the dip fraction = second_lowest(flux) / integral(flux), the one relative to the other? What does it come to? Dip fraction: 0.0538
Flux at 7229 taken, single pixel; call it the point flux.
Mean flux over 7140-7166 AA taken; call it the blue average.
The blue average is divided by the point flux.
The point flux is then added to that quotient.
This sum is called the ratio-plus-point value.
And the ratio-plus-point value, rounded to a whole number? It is 44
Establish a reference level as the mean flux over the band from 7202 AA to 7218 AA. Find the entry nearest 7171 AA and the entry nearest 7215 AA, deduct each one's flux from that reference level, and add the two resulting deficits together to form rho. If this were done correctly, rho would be -1.8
